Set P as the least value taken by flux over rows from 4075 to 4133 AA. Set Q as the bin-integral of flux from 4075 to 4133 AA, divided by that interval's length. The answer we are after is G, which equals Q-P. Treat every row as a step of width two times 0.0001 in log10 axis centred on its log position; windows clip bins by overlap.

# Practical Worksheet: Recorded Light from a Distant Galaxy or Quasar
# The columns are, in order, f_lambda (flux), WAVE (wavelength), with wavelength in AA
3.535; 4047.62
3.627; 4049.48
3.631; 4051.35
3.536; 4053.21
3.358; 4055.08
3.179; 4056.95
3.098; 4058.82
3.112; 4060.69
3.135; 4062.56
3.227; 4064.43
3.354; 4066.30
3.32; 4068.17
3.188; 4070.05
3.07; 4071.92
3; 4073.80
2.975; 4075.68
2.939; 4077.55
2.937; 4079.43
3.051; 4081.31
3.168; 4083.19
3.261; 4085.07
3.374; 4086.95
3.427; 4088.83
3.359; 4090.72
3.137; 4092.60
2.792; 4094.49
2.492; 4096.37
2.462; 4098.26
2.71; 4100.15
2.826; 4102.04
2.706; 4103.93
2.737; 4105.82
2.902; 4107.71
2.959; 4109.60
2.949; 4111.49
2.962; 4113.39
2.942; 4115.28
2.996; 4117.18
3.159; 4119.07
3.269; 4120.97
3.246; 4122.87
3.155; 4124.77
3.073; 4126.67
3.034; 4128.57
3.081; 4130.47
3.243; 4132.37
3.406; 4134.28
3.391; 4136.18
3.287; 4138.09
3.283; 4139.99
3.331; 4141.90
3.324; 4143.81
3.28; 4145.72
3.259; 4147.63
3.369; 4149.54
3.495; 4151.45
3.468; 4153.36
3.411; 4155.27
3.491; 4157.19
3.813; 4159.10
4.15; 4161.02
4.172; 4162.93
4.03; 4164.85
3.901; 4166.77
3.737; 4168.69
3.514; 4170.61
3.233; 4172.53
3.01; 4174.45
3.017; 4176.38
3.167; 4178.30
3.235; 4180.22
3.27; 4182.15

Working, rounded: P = 2.462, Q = 3.01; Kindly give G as 0.55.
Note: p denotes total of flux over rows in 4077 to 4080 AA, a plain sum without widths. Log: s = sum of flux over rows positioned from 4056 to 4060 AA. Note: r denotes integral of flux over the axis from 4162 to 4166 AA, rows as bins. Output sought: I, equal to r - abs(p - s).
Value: 16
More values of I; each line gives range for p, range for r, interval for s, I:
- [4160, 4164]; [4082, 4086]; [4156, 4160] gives 12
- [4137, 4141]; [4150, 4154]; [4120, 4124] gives 14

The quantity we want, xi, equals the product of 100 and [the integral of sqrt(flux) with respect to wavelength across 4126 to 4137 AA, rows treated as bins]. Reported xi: 1970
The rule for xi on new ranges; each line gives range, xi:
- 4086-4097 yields 1939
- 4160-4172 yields 2366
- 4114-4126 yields 2120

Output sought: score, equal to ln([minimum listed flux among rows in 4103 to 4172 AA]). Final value 1.00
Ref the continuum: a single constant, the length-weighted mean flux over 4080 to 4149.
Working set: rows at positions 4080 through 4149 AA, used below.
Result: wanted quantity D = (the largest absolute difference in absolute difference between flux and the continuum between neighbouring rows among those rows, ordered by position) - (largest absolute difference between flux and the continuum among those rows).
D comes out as -0.32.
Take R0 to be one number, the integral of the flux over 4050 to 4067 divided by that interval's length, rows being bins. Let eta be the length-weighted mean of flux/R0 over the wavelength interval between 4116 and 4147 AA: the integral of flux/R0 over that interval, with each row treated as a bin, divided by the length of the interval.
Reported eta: 0.98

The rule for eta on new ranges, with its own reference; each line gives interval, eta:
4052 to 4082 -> 0.96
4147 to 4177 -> 1.08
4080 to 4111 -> 0.90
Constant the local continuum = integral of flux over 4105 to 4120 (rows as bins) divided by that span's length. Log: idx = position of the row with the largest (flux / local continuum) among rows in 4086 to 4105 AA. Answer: 4088.83 AA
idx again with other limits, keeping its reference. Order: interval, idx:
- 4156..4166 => 4162.93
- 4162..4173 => 4162.93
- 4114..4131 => 4120.97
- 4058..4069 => 4066.30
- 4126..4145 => 4134.28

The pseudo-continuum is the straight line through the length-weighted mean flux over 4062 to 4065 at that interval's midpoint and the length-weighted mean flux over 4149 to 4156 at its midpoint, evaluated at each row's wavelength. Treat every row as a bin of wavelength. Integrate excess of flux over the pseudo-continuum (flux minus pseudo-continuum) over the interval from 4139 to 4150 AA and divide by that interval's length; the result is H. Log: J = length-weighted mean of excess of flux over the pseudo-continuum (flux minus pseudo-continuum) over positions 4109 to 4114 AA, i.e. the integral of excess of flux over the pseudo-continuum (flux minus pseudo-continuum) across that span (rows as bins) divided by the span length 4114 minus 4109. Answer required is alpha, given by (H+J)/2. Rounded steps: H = -0.12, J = -0.37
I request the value -0.24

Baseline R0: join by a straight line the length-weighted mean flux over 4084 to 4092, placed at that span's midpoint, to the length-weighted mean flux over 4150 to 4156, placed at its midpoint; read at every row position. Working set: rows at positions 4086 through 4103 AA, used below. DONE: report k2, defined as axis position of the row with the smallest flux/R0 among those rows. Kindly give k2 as 4098.26 AA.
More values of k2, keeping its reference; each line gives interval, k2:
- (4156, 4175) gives 4174.45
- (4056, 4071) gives 4058.82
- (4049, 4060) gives 4058.82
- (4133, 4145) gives 4139.99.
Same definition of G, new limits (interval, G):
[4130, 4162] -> 0.34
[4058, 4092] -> 0.23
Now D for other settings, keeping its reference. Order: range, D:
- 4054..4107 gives -0.32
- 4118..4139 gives -0.16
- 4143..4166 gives -0.75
